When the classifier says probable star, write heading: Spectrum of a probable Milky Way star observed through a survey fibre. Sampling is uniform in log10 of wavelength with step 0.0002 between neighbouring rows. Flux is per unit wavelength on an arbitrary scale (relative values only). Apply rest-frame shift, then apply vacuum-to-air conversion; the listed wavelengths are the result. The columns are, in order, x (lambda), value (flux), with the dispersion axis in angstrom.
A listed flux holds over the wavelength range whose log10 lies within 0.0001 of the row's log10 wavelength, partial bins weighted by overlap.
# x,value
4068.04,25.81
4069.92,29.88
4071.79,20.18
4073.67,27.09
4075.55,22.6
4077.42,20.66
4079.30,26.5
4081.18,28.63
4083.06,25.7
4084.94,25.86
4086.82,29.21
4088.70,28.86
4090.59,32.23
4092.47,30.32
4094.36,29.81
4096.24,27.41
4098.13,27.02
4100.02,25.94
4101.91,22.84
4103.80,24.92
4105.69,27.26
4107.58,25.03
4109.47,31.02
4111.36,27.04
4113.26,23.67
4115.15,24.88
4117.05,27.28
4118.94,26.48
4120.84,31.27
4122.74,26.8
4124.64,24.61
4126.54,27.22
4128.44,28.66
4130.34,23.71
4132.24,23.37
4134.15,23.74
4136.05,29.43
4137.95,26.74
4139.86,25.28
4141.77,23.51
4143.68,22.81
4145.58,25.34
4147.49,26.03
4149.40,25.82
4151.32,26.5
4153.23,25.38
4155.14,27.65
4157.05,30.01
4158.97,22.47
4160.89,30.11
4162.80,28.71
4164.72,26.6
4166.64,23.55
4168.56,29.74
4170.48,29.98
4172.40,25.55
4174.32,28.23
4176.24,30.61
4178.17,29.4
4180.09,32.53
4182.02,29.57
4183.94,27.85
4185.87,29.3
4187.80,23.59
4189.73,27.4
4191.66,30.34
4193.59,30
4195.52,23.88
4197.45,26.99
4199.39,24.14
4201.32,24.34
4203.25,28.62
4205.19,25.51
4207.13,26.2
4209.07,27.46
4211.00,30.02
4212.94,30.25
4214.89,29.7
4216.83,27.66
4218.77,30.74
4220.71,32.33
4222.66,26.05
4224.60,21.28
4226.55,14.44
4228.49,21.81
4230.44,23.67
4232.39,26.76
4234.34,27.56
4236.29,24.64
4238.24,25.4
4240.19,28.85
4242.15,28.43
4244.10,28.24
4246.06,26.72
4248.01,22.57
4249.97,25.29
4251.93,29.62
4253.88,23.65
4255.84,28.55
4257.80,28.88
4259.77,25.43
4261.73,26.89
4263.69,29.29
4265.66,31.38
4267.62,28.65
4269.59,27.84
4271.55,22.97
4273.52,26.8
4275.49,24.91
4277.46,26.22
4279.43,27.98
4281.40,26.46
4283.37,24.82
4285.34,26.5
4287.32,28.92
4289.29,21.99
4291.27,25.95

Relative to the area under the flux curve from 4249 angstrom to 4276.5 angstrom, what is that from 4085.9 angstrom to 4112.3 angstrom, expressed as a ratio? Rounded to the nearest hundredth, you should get 0.98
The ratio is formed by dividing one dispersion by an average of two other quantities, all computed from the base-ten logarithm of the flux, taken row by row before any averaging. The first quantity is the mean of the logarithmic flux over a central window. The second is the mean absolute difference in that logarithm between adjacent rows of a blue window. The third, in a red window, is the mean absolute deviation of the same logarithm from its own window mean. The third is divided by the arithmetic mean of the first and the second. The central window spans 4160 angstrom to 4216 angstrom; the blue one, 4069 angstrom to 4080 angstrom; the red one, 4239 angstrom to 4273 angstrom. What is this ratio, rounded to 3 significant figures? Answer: 0.0428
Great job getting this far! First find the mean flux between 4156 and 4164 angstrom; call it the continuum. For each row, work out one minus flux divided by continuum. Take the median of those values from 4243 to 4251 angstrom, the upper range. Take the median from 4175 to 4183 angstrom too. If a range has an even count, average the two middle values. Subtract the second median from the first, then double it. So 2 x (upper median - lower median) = 0.294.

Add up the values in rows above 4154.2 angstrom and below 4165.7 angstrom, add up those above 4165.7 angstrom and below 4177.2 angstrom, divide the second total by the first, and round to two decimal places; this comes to 1.01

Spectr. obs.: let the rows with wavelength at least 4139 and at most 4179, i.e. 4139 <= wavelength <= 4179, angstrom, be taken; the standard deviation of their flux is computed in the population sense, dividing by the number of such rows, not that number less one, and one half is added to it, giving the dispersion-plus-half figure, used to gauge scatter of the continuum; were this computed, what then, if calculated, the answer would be 3.02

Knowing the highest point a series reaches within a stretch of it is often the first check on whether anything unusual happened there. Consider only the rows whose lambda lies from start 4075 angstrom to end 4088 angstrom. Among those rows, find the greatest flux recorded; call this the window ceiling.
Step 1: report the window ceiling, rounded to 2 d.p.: 29.21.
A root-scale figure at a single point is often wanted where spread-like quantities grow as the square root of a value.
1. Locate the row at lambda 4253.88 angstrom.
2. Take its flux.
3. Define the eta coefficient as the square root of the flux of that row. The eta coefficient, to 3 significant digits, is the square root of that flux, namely 4.86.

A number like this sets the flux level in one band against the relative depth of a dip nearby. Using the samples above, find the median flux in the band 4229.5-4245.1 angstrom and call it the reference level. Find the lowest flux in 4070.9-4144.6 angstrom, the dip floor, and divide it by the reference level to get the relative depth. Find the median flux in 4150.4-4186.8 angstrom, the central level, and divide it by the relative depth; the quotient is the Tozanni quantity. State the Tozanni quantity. 38.6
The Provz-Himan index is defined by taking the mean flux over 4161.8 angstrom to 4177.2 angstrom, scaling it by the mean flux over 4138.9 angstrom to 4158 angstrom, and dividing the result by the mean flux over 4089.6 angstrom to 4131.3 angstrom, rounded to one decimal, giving 26.6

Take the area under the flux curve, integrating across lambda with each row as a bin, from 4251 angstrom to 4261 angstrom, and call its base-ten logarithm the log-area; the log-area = 2.43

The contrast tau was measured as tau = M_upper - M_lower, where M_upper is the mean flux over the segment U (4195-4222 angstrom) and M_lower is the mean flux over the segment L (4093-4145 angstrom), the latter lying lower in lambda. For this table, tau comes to 1.5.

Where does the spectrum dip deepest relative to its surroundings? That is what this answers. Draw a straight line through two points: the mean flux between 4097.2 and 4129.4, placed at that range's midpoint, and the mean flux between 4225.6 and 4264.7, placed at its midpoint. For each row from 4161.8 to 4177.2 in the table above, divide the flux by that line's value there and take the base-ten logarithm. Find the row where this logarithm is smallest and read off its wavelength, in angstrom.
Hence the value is 4166.64 angstrom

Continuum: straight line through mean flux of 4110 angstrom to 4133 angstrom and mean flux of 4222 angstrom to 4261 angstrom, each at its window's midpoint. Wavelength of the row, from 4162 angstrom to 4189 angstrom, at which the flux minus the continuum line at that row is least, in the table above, 4166.64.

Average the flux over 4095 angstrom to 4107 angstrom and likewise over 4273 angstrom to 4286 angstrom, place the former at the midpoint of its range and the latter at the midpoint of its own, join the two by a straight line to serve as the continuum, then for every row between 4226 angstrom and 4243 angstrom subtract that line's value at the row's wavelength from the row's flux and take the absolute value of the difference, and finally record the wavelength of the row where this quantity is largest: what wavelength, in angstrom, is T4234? 4226.55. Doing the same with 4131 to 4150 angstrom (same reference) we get 4136.05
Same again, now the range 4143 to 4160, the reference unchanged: 4157.05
